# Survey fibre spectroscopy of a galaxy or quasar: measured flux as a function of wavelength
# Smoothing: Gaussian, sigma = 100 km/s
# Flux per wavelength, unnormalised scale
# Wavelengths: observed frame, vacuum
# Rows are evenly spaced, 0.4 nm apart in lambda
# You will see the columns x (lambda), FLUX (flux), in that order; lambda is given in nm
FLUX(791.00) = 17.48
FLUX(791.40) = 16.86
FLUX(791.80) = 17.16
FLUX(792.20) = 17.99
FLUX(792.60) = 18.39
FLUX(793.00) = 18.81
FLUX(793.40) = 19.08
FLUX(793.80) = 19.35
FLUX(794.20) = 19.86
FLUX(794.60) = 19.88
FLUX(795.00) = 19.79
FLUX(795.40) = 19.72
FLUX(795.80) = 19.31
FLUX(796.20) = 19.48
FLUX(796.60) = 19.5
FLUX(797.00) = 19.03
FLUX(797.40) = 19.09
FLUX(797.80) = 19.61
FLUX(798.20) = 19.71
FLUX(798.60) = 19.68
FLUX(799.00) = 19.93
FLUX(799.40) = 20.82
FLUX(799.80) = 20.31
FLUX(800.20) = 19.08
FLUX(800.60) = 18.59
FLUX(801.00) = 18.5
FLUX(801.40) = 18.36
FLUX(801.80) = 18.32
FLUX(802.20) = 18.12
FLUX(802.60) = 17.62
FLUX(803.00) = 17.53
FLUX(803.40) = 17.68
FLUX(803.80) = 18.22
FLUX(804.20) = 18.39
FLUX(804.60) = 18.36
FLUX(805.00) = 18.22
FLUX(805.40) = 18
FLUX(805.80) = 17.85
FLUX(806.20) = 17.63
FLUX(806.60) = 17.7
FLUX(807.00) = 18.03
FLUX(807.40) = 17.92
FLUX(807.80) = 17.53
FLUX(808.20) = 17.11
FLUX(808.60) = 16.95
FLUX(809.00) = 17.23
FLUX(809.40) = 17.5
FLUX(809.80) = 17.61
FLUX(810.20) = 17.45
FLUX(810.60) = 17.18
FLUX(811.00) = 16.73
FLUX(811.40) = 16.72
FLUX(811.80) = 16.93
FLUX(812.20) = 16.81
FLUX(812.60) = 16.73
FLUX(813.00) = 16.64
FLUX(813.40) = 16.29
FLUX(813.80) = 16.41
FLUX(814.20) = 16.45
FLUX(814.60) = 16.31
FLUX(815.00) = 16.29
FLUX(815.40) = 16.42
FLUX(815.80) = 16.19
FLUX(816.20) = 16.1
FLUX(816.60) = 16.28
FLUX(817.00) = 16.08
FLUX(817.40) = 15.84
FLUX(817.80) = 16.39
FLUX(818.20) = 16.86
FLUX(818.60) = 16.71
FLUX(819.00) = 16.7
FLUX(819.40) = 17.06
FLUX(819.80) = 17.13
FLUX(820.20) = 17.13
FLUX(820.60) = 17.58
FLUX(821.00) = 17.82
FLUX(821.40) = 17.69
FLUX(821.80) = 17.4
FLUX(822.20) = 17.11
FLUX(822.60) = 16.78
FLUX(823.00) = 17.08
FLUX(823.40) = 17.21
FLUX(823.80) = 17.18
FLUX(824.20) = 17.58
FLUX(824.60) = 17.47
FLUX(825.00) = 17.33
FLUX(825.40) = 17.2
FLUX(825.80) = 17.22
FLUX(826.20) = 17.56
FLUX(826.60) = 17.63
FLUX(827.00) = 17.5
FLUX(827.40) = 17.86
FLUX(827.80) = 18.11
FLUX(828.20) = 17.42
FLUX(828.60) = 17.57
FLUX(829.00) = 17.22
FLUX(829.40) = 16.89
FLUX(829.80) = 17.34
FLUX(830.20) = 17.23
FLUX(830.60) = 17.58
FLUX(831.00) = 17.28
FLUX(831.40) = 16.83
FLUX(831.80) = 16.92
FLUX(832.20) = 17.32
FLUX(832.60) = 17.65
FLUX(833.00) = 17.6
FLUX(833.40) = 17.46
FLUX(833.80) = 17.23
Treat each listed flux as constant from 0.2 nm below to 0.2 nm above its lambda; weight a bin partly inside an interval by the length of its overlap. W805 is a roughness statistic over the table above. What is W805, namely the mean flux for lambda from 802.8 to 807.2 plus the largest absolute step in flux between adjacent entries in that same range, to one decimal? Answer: 18.5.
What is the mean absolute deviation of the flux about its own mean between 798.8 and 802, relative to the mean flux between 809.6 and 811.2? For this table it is 0.0485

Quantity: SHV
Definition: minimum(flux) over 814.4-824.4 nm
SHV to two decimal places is 15.84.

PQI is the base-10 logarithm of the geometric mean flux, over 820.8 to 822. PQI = 1.25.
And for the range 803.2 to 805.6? 1.26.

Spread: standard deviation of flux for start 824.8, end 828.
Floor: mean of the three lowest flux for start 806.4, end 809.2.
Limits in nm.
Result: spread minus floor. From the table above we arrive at -16.8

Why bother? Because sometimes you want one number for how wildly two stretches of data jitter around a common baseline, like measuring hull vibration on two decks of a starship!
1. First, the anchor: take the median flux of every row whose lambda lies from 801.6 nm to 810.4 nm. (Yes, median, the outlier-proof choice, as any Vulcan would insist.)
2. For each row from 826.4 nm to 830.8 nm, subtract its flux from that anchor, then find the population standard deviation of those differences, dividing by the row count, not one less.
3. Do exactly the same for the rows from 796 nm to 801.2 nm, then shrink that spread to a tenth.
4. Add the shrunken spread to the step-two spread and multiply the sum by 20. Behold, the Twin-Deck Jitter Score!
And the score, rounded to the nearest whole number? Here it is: 8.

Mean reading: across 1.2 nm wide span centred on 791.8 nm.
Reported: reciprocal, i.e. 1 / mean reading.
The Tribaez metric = 0.0577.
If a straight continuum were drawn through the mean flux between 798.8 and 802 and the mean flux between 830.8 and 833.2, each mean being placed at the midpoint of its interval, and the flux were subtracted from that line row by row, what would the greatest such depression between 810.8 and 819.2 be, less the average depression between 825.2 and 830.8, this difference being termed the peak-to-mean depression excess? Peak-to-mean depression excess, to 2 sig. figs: 2.3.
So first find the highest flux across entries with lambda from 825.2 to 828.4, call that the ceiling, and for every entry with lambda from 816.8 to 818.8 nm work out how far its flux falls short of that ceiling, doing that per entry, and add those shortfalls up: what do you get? 9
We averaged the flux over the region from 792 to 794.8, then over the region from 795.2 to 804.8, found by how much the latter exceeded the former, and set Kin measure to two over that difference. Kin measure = -21.1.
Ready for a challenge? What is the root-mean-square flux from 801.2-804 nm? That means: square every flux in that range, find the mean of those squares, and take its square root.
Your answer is 18.0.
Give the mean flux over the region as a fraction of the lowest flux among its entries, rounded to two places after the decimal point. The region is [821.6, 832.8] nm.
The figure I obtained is 1.03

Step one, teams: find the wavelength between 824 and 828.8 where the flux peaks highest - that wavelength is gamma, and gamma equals 827.80 nm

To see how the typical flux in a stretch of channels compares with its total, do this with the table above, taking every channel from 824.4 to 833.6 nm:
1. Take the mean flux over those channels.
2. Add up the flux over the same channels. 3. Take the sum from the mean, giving -383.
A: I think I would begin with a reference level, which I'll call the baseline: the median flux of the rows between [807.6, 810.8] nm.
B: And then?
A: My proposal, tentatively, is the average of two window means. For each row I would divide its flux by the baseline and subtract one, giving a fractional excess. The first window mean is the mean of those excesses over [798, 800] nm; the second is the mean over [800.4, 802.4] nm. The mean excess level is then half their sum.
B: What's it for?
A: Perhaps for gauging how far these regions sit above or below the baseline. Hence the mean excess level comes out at 0.11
